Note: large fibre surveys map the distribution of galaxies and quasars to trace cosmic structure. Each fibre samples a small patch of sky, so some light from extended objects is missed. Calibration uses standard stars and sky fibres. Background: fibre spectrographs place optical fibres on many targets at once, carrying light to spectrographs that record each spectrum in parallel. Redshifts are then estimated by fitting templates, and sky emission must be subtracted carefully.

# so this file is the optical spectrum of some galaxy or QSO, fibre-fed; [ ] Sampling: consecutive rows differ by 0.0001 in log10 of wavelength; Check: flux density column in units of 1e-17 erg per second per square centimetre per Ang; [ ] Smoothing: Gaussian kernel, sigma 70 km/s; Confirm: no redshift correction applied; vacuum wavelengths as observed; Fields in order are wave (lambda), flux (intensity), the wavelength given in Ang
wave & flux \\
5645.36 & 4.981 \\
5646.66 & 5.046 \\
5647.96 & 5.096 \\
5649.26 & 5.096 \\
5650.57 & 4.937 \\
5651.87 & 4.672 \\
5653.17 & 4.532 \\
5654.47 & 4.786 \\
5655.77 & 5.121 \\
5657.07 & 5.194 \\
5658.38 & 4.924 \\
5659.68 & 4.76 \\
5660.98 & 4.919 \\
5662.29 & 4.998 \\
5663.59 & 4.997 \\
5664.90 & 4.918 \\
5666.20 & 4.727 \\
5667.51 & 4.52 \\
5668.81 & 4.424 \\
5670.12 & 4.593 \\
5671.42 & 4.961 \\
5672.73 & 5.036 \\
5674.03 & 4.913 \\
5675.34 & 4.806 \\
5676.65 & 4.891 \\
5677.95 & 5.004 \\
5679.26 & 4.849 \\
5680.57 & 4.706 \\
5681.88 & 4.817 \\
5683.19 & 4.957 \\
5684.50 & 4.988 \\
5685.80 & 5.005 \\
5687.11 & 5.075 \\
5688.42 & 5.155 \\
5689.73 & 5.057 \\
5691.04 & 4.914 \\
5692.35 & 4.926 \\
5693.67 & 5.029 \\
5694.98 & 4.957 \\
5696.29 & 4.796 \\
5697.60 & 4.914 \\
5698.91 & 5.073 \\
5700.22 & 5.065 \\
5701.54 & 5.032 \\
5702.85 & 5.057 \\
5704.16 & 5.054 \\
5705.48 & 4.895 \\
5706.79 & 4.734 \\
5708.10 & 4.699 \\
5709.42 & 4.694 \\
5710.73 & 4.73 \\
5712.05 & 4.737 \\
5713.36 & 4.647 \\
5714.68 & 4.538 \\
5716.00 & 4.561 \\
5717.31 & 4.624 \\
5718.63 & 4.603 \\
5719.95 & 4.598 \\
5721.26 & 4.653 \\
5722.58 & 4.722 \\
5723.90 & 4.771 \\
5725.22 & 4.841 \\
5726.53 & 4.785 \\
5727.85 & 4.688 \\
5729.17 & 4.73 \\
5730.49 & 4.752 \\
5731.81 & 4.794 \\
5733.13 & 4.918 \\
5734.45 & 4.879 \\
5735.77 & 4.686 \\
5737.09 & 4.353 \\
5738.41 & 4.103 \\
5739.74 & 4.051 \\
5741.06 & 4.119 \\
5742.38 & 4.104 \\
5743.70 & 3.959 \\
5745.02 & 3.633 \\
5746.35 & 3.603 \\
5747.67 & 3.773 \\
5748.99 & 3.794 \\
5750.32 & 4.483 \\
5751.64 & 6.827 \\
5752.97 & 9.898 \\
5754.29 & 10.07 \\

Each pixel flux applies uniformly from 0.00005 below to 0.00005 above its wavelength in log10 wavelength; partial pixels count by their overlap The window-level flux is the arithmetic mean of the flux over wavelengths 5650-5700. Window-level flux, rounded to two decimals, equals 4.89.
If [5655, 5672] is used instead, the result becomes 4.85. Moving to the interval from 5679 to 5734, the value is 4.84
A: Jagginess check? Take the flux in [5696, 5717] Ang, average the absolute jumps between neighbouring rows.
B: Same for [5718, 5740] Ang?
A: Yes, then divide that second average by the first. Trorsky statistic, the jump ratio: 1.4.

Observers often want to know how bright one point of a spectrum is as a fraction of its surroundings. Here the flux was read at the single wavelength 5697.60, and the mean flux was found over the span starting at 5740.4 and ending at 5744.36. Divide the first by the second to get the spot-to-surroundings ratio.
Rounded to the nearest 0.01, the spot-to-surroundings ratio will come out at 1.21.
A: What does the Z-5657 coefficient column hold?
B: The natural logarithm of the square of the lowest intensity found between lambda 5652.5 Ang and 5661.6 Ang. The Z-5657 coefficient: 3.02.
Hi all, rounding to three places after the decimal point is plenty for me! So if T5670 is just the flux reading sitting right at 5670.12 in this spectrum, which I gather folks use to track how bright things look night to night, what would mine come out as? 4.593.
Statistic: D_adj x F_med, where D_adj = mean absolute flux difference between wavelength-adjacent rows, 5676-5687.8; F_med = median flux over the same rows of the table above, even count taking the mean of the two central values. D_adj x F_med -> 0.5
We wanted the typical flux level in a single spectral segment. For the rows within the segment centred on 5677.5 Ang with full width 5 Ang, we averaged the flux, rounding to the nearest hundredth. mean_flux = 4.89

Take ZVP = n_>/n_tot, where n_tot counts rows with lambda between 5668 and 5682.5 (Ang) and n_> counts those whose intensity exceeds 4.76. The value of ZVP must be 0.73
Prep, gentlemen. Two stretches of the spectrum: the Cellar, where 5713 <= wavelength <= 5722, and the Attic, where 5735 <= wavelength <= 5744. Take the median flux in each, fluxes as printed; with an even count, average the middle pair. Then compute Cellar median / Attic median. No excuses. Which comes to 1.12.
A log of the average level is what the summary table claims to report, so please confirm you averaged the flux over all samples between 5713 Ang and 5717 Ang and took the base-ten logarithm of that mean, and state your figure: 0.66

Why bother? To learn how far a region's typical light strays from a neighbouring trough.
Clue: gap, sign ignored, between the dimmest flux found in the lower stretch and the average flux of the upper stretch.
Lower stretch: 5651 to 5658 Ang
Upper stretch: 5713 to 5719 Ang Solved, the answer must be 0.1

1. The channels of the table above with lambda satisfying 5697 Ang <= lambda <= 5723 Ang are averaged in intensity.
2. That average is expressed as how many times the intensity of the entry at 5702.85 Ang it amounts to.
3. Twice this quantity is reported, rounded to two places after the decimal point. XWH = 1.89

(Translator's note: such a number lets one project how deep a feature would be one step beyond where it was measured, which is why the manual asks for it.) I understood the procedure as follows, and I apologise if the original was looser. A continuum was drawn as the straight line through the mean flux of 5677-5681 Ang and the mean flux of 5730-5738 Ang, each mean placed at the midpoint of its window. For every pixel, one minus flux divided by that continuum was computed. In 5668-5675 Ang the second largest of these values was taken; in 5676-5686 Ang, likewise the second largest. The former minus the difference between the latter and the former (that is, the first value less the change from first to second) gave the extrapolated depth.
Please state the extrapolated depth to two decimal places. 0.11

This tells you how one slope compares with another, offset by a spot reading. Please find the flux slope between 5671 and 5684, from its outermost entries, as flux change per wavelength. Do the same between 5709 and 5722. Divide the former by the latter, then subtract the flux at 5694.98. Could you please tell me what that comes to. -4.9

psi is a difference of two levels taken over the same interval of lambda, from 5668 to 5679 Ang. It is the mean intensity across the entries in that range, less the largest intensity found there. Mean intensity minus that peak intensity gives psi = -0.21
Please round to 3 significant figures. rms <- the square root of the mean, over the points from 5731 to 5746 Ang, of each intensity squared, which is 4.35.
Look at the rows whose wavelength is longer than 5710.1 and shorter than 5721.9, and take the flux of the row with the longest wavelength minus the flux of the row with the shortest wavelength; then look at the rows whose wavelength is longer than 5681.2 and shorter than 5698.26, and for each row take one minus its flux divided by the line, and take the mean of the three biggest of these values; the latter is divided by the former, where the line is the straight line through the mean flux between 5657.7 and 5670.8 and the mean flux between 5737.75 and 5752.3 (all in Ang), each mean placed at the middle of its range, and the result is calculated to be 0.66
